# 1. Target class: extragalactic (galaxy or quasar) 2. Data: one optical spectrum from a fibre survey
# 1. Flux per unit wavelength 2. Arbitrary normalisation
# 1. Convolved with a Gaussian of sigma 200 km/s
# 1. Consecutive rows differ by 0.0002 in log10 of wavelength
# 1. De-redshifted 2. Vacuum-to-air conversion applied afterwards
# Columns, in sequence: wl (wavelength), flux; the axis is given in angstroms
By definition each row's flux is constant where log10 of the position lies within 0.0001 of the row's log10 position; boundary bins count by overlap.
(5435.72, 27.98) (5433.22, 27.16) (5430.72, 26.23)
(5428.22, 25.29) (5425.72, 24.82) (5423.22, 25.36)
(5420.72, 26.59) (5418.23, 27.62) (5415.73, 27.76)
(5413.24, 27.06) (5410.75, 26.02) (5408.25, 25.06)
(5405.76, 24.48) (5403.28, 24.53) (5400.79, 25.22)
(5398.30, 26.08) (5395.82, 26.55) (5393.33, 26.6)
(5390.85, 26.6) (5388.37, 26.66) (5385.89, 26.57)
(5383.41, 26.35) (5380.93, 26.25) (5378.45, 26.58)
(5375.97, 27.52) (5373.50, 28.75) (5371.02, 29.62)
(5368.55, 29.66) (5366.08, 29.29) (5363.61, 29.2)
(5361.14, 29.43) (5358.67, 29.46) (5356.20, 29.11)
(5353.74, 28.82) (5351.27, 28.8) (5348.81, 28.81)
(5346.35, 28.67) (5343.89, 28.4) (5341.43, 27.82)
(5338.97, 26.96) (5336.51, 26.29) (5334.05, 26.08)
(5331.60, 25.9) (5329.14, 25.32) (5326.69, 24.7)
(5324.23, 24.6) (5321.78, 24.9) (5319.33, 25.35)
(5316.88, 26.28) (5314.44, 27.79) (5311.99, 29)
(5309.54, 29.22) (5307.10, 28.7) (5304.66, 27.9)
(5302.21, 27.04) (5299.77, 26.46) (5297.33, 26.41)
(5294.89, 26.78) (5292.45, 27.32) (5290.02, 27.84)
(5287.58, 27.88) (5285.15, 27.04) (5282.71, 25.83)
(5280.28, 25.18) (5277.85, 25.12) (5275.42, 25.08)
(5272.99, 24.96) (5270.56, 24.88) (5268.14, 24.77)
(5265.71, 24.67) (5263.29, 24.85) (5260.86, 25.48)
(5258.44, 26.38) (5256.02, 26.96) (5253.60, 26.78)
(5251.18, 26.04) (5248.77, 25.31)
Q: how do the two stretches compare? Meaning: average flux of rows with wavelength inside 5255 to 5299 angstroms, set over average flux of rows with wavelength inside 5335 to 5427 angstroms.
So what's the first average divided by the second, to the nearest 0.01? 0.95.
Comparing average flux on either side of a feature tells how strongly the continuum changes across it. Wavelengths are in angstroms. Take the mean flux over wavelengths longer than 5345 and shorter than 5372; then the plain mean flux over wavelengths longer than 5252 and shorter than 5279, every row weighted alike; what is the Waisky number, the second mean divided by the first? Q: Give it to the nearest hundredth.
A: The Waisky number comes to 0.87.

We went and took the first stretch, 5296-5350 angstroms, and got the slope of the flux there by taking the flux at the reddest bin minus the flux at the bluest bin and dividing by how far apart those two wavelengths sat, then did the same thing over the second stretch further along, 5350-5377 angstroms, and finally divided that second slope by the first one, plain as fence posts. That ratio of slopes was -1.1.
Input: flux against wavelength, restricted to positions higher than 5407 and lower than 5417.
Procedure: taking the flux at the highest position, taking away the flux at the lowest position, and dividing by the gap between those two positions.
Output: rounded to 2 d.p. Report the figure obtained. 0.36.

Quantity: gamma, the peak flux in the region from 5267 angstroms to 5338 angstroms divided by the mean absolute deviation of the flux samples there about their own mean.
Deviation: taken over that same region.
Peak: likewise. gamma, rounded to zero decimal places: 25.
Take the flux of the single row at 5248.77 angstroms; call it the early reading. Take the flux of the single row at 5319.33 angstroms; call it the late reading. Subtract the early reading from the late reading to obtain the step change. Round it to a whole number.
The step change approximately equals 0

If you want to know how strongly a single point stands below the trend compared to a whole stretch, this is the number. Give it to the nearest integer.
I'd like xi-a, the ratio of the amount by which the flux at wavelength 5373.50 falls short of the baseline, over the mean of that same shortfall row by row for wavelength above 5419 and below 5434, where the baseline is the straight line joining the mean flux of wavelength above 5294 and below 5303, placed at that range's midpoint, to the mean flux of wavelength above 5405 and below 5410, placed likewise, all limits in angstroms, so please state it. 2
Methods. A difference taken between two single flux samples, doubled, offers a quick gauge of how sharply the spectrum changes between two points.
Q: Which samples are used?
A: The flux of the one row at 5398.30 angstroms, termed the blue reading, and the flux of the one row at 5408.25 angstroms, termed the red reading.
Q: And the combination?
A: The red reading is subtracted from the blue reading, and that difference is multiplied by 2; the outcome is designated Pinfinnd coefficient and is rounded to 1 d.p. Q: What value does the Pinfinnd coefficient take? 2.0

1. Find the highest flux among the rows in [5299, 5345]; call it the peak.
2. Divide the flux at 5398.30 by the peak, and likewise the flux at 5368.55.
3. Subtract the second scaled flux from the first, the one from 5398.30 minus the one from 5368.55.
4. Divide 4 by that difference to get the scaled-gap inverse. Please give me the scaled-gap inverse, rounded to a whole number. -33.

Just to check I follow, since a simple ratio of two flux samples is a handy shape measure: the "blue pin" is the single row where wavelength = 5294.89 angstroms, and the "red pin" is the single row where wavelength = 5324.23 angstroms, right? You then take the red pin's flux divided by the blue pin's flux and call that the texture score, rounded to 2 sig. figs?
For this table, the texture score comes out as 0.92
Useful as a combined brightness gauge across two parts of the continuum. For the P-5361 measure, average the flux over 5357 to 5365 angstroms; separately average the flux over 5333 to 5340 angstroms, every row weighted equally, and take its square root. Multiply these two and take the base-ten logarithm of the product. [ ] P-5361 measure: 2.18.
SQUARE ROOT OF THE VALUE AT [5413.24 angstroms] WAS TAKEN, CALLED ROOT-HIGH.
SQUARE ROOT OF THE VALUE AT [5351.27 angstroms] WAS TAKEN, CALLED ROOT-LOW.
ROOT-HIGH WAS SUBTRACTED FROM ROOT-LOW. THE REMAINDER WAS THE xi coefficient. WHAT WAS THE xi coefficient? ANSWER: 0.16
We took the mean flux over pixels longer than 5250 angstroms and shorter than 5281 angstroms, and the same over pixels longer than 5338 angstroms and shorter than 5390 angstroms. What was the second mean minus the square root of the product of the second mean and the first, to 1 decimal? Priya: 1.4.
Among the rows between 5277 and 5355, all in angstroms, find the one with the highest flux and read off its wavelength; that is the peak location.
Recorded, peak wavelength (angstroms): 5309.54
